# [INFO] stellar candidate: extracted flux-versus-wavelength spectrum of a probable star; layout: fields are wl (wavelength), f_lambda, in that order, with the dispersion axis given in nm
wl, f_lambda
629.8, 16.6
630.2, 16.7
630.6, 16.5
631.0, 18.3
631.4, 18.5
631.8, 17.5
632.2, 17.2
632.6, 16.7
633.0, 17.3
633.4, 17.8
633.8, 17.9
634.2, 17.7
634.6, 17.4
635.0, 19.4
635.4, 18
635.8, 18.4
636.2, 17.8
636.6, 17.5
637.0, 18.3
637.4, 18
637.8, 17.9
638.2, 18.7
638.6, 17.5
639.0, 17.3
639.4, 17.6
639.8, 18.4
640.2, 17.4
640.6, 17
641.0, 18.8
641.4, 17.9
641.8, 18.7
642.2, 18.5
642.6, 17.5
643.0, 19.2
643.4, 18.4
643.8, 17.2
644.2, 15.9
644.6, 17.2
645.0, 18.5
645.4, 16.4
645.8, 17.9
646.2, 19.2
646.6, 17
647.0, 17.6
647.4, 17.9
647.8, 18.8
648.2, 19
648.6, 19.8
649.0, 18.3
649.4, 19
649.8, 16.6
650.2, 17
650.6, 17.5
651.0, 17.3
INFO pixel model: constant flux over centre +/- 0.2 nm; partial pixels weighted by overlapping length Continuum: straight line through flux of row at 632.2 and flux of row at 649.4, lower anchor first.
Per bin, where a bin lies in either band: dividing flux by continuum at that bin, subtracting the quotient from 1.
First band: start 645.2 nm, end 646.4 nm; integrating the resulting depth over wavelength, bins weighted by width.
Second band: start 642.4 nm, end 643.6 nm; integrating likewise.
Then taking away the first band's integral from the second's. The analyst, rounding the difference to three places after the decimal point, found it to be -0.053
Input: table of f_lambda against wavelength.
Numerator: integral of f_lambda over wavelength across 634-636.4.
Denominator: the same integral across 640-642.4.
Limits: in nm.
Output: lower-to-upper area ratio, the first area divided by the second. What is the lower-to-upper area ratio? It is 1.00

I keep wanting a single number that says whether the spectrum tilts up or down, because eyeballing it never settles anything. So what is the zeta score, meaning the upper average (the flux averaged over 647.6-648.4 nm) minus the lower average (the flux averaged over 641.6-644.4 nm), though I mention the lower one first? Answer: 1.0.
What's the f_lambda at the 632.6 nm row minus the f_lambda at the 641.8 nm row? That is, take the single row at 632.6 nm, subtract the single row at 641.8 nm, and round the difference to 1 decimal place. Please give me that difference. -2.0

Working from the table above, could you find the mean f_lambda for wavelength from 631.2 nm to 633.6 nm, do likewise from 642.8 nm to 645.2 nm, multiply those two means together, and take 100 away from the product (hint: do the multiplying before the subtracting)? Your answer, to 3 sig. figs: 210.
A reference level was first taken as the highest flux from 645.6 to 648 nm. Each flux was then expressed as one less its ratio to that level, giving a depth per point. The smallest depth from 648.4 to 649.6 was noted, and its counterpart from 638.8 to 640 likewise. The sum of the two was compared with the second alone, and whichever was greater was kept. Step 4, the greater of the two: 0.042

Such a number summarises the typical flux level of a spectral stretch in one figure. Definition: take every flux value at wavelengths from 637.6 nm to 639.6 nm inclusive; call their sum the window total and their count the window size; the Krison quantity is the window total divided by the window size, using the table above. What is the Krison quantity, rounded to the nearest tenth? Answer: 17.8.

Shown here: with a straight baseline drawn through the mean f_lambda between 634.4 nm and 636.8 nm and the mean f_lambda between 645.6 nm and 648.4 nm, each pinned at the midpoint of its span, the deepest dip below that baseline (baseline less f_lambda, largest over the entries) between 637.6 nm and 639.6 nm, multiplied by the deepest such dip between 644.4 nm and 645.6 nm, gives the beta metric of 1.5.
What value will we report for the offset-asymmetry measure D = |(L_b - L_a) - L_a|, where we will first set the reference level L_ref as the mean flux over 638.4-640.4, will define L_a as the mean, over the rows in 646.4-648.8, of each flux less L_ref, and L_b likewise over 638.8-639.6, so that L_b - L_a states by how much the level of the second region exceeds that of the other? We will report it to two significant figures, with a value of 1.6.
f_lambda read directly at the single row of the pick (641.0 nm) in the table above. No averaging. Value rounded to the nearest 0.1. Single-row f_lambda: 18.8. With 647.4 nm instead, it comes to 17.9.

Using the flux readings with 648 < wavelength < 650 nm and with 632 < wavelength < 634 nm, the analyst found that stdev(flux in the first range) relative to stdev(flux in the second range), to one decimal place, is 2.5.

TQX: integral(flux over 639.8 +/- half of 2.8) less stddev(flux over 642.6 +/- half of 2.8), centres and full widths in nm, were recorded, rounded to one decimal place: 48.9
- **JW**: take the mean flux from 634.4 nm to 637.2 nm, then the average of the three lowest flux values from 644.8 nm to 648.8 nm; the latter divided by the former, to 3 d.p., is 0.938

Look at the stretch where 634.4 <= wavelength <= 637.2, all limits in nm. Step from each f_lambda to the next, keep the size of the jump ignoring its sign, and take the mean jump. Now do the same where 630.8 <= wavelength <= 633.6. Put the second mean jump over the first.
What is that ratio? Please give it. 0.56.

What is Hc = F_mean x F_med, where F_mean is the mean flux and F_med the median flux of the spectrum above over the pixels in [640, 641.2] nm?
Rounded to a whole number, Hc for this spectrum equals 309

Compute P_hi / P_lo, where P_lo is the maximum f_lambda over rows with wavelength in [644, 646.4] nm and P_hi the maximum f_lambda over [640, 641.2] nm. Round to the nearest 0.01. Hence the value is 0.98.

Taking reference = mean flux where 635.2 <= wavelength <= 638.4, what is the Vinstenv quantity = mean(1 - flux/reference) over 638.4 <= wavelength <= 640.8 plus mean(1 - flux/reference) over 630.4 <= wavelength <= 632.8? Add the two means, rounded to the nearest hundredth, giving 0.06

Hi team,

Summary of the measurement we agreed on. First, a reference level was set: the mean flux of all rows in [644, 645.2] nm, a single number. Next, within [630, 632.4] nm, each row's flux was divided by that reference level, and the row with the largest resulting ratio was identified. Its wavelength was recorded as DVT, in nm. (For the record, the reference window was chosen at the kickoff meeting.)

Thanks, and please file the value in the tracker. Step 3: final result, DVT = 631.4 nm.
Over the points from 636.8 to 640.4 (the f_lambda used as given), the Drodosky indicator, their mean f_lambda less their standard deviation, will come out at 17.4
